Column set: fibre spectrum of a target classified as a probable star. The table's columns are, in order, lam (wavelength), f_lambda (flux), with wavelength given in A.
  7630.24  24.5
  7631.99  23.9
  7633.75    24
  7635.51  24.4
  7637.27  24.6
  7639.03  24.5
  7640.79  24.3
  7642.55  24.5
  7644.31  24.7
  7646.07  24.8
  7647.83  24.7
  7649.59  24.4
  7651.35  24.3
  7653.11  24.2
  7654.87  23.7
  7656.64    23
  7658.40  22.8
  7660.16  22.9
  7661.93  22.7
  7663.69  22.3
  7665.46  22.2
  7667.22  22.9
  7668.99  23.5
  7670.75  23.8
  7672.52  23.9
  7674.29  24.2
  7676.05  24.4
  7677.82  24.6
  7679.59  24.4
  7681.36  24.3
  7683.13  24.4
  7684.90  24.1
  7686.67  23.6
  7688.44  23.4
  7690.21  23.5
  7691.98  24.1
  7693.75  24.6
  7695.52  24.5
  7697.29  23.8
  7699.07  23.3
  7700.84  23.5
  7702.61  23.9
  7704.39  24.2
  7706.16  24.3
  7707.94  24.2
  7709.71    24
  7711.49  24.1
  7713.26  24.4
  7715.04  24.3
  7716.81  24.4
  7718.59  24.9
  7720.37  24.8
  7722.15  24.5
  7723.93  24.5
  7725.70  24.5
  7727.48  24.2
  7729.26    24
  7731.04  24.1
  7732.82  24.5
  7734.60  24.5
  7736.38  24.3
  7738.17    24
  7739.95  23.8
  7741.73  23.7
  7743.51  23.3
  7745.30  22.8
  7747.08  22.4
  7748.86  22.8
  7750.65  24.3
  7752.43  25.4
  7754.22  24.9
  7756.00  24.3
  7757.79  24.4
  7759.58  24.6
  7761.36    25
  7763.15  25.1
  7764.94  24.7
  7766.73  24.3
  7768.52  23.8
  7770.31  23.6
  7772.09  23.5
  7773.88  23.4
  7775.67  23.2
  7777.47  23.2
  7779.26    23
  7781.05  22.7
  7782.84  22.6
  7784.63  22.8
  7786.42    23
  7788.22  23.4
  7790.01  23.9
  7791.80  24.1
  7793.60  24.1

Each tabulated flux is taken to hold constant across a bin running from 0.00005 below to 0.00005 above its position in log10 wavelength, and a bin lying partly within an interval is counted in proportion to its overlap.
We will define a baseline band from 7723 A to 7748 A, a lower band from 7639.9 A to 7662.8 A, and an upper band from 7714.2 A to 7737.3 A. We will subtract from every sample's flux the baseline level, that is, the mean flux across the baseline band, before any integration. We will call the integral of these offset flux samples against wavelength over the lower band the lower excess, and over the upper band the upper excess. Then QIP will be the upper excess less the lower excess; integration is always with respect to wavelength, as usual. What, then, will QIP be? 12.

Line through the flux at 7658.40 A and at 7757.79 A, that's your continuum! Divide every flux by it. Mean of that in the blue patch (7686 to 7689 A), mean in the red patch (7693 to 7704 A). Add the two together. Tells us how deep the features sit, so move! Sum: 2.03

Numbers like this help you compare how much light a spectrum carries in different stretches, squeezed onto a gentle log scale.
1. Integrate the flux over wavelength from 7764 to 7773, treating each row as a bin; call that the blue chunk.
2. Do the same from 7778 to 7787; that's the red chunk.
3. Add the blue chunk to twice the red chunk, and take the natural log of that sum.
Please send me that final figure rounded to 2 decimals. 6.44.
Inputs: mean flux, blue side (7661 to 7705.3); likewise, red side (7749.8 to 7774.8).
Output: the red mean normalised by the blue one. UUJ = 1.03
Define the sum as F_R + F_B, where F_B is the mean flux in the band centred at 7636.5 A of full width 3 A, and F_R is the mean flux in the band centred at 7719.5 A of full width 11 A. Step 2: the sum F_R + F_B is 49.1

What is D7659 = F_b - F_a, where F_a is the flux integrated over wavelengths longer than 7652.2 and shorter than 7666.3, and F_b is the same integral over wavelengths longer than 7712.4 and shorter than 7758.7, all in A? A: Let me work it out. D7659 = 794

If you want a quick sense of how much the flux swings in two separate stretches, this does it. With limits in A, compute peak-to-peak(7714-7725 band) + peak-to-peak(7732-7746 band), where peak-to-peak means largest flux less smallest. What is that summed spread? 2.3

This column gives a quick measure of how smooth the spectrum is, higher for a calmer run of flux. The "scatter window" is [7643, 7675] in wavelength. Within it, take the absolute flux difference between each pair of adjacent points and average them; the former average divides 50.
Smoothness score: 173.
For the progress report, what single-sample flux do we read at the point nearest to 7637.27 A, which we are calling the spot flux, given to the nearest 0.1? 24.6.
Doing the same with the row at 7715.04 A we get 24.3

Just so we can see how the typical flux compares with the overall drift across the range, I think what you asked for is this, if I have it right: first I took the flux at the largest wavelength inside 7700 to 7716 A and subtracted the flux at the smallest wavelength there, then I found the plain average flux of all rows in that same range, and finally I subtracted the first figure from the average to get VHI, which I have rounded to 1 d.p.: 23.3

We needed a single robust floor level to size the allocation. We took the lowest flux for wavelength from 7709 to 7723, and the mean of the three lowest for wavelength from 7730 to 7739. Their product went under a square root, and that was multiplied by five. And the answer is 120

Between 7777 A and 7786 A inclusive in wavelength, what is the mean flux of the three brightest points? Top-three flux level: 23.0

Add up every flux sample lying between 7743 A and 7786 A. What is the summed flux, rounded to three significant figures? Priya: 570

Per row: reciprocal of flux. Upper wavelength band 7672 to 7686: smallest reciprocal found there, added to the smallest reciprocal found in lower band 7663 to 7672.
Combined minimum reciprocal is 0.0827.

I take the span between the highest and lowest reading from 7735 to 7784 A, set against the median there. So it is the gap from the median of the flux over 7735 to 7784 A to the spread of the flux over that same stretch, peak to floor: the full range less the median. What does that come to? -20.8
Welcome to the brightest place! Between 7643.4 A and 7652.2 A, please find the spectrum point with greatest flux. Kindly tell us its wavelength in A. 7646.07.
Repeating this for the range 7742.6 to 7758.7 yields 7752.43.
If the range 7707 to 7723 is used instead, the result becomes 7718.59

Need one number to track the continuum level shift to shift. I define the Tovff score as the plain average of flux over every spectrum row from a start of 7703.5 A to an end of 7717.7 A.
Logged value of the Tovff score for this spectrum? 24.2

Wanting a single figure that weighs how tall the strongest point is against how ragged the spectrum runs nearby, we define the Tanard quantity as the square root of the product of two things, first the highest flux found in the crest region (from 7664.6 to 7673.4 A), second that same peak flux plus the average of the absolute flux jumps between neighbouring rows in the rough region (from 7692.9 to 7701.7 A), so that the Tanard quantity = 24.1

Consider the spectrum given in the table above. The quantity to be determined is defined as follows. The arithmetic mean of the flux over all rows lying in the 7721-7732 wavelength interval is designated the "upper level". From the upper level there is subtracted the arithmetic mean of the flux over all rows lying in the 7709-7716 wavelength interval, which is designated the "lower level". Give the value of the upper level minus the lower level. 0.1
